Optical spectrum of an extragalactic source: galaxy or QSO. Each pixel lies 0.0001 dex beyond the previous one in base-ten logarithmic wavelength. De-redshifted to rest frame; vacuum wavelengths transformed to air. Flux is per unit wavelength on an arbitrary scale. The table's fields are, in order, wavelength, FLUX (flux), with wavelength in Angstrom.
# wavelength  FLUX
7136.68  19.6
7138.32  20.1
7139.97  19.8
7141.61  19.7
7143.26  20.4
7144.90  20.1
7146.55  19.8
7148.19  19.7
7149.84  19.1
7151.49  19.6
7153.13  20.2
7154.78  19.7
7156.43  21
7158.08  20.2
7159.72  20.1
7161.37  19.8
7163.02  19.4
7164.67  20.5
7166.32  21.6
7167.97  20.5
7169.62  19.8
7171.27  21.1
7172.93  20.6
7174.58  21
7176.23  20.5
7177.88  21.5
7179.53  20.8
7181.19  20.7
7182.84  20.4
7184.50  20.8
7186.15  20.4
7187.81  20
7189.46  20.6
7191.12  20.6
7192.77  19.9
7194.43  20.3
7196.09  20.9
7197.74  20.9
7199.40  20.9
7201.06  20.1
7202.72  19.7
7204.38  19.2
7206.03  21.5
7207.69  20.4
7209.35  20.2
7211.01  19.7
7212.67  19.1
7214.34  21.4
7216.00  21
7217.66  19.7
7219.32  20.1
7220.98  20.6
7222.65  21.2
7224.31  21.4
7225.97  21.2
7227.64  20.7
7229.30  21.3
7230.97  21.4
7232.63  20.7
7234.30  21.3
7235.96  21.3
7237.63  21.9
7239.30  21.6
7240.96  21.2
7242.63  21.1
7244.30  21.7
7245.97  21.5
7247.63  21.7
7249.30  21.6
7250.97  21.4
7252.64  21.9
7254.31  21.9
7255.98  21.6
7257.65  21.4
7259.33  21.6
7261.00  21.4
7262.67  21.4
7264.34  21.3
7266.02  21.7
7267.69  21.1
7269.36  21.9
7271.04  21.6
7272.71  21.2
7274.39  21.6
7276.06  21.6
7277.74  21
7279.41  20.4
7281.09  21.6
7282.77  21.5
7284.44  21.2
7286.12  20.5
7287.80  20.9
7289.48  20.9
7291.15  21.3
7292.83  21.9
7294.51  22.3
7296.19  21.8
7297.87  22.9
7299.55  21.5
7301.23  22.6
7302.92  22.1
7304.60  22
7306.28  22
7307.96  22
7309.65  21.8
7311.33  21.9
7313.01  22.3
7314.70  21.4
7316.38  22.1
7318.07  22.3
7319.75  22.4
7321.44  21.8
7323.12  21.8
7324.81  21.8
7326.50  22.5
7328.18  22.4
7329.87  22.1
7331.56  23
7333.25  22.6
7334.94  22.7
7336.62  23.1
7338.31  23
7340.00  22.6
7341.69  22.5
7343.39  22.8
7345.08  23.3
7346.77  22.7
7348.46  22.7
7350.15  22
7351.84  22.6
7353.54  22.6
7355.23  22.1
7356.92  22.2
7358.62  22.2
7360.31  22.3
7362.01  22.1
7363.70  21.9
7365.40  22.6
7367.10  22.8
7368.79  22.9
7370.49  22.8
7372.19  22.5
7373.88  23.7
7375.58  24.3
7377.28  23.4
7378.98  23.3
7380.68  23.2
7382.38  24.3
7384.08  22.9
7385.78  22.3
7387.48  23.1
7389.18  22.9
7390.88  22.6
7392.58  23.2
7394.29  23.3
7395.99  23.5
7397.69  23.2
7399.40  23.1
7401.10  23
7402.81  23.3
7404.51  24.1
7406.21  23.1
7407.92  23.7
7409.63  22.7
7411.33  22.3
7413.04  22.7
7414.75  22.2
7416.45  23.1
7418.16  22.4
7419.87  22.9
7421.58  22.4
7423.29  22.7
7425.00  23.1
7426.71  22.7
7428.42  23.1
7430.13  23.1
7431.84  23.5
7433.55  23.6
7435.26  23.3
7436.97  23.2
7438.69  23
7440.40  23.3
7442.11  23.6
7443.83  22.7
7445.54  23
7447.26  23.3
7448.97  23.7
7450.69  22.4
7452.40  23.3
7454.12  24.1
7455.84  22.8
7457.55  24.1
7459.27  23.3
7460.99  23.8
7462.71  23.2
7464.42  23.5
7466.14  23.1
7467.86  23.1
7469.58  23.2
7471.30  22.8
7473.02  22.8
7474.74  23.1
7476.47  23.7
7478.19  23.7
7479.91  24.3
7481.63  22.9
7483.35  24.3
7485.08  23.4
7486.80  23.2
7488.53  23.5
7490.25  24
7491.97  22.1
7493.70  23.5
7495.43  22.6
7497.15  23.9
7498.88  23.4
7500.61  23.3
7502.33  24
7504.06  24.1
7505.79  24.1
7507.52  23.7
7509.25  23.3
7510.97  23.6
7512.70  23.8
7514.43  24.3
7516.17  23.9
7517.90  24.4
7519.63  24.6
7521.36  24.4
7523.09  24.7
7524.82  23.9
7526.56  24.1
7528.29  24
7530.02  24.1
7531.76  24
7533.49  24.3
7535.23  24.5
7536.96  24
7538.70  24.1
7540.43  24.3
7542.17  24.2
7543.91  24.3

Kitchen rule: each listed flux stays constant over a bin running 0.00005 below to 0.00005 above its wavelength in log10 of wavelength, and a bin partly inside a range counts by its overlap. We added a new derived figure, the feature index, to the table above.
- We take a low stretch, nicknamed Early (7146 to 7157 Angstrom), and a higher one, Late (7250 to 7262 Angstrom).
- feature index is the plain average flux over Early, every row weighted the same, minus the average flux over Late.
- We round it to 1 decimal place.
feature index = -1.7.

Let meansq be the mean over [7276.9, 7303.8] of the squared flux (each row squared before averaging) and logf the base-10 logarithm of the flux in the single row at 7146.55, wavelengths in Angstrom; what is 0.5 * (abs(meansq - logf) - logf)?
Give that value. 231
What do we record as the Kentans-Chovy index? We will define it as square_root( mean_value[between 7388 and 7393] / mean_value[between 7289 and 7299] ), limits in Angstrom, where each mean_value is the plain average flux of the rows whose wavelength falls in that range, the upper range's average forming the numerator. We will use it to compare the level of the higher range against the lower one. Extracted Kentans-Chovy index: 1.02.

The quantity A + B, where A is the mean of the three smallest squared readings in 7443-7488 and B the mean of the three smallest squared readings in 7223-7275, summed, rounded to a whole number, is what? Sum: 946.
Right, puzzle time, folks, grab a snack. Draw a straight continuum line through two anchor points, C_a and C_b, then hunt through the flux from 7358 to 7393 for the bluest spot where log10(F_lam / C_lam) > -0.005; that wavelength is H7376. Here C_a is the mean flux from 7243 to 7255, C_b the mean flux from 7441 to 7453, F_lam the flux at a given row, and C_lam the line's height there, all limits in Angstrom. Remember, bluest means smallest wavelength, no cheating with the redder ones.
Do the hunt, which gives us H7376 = 7360.31 Angstrom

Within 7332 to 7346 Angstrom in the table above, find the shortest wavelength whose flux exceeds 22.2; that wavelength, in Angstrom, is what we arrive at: 7333.25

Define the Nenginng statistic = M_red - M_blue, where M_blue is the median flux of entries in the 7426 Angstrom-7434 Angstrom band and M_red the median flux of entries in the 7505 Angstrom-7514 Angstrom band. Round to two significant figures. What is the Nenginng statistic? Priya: 0.60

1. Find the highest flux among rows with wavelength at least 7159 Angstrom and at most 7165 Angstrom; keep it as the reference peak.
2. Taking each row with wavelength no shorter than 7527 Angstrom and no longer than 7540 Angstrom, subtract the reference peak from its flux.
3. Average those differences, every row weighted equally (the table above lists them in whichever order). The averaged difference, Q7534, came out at 3.6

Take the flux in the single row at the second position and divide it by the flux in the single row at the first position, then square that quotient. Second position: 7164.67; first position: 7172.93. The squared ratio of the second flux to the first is 0.99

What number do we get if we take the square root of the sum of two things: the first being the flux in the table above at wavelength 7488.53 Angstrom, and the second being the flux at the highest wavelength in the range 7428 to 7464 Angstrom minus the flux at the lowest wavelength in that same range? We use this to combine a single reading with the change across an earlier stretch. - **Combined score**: 4.86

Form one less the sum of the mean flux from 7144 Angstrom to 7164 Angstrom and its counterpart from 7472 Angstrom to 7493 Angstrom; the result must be -42.3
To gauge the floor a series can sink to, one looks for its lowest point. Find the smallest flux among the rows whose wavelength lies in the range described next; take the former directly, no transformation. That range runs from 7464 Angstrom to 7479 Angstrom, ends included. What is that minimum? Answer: 22.8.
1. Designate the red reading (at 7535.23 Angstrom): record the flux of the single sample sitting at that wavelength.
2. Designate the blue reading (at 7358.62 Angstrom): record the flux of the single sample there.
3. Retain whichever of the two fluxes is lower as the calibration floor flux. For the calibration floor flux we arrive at 22.2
